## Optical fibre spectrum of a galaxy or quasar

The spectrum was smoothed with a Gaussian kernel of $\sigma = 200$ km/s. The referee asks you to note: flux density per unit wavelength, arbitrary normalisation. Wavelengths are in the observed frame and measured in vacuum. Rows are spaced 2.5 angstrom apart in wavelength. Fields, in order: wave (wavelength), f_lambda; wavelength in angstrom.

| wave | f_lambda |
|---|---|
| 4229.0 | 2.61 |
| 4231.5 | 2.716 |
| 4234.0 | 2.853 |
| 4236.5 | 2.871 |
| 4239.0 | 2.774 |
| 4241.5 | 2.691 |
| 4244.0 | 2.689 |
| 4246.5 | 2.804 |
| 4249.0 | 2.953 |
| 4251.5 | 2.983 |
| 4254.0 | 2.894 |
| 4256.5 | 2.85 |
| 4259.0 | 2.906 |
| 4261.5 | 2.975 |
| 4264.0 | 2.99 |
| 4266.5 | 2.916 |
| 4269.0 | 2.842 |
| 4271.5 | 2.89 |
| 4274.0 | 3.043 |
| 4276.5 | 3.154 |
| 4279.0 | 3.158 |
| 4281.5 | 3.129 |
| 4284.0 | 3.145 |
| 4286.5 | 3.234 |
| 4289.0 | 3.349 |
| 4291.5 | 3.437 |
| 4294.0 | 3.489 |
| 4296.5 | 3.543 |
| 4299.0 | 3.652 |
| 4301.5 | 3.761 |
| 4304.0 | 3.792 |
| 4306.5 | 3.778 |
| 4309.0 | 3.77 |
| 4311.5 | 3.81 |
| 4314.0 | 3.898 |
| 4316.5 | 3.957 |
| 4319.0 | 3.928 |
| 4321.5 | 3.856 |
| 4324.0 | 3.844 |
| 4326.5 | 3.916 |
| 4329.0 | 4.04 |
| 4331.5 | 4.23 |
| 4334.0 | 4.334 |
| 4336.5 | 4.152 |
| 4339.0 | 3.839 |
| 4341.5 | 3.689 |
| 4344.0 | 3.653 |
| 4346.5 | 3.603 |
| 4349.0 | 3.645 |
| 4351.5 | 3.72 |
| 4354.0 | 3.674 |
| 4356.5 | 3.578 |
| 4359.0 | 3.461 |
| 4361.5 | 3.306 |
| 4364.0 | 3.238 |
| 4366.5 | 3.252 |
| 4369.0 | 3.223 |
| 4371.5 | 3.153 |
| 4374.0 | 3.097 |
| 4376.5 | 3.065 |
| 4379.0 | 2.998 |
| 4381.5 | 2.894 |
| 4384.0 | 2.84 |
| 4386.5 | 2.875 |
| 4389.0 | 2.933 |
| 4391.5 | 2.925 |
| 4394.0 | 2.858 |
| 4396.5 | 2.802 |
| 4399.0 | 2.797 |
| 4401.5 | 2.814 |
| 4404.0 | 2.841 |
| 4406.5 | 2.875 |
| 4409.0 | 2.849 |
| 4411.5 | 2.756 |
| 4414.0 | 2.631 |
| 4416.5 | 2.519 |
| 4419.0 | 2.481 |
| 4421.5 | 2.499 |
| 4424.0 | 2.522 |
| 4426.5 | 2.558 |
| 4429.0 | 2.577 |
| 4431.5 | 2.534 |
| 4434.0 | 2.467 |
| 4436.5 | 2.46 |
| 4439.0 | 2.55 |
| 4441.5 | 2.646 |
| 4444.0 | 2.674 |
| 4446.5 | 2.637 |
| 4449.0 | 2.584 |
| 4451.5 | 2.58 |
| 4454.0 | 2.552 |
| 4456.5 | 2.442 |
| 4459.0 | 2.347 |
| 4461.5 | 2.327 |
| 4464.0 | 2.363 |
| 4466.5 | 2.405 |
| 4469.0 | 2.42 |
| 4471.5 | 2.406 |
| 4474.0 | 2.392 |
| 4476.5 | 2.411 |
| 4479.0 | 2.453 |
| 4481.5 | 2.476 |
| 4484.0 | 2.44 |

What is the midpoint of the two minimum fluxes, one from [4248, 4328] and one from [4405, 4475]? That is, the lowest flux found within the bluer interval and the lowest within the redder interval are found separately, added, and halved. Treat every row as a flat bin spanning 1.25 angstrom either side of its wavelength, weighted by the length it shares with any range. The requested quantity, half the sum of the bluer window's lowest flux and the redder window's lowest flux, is 2.58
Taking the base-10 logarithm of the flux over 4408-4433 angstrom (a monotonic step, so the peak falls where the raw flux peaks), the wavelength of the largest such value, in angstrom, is 4409.0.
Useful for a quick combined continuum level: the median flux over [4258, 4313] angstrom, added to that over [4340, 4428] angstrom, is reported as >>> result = 6.1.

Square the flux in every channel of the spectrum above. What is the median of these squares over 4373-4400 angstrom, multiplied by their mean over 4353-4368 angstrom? 98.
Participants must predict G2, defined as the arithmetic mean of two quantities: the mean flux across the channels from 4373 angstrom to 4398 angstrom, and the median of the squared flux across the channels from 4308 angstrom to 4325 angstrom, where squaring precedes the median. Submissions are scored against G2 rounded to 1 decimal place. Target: 8.9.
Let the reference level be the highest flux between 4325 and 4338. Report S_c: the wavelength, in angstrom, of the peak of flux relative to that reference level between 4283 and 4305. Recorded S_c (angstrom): 4304.0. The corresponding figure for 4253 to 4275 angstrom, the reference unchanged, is 4274.0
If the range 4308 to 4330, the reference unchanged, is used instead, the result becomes 4329.0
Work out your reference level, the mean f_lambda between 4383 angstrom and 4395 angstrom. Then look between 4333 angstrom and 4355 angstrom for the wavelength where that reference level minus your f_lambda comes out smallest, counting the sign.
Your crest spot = 4334.0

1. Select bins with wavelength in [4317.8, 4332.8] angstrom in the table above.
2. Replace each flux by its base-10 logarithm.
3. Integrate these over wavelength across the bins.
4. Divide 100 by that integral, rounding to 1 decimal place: 11.1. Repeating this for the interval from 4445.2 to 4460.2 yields 16.6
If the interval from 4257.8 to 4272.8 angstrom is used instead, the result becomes 14.3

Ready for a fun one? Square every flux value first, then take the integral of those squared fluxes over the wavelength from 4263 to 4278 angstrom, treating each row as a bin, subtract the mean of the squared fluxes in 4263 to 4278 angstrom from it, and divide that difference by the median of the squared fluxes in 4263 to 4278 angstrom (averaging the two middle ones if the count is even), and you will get 14.2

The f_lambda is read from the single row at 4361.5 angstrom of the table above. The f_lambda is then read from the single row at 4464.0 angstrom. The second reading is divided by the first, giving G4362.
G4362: 0.71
